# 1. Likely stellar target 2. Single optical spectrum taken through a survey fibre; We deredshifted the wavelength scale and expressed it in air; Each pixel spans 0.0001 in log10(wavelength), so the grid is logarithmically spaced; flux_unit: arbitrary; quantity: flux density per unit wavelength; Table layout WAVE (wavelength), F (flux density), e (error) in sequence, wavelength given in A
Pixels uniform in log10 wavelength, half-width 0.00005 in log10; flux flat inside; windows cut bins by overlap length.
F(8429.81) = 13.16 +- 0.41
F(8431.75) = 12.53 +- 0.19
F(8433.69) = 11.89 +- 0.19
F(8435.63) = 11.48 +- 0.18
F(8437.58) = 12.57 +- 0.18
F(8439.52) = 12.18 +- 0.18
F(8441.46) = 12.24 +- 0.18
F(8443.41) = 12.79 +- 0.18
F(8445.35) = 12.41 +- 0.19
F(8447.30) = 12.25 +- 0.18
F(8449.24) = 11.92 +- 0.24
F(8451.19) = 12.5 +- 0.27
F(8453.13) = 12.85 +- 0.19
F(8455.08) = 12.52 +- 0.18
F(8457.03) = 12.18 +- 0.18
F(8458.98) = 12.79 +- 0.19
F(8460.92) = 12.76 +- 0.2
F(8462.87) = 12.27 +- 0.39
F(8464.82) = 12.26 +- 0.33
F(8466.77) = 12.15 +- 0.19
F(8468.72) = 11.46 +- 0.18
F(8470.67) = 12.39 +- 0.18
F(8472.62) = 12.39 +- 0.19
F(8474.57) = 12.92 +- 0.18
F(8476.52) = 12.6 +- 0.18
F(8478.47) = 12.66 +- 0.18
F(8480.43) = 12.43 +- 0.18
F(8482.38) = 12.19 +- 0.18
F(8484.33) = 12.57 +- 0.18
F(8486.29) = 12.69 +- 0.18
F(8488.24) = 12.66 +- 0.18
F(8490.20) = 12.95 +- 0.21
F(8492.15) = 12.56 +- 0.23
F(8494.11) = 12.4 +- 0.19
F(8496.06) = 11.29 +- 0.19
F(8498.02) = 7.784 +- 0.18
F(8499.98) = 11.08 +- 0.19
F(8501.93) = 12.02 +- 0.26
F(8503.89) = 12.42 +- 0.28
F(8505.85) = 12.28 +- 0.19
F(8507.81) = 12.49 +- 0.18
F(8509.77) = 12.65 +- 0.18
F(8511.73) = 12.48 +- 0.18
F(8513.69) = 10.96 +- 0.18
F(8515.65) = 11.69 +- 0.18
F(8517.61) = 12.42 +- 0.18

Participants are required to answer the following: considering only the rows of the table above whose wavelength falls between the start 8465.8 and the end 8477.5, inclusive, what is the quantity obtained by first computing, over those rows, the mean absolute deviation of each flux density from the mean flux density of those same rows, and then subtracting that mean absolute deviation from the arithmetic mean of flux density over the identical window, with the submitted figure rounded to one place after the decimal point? 12.0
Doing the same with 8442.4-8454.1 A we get 12.2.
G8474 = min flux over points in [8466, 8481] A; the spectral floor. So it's 11.46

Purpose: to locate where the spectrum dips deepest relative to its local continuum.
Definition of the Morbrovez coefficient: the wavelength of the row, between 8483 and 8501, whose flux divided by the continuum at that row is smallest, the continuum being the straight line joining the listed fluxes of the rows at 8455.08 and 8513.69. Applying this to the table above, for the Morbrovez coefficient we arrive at 8498.02 A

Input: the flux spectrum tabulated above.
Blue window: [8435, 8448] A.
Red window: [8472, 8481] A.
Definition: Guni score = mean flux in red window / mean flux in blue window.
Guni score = 1.03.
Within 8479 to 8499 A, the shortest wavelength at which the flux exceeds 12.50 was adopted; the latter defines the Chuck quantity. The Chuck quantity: 8484.33 A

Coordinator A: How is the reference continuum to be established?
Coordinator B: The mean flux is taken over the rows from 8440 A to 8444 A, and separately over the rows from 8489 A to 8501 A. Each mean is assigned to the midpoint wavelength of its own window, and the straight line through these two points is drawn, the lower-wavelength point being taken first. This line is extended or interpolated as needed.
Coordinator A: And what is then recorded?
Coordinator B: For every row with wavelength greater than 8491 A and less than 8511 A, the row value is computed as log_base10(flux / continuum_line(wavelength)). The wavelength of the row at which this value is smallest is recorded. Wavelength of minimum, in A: 8498.02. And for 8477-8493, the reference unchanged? 8482.38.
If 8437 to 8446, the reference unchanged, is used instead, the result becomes 8439.52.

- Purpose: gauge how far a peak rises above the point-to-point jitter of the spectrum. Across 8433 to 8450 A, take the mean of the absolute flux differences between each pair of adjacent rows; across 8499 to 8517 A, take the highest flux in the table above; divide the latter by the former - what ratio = 30.0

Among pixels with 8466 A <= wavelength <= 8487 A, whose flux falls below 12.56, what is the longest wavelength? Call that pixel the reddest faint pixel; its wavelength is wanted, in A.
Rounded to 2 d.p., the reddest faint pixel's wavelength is 8482.38 A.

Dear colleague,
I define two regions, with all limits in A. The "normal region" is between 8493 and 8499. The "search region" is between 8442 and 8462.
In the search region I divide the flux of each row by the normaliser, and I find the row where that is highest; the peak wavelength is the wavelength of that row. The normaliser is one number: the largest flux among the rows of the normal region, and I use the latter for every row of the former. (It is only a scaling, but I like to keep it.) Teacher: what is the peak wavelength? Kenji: 8453.13 A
